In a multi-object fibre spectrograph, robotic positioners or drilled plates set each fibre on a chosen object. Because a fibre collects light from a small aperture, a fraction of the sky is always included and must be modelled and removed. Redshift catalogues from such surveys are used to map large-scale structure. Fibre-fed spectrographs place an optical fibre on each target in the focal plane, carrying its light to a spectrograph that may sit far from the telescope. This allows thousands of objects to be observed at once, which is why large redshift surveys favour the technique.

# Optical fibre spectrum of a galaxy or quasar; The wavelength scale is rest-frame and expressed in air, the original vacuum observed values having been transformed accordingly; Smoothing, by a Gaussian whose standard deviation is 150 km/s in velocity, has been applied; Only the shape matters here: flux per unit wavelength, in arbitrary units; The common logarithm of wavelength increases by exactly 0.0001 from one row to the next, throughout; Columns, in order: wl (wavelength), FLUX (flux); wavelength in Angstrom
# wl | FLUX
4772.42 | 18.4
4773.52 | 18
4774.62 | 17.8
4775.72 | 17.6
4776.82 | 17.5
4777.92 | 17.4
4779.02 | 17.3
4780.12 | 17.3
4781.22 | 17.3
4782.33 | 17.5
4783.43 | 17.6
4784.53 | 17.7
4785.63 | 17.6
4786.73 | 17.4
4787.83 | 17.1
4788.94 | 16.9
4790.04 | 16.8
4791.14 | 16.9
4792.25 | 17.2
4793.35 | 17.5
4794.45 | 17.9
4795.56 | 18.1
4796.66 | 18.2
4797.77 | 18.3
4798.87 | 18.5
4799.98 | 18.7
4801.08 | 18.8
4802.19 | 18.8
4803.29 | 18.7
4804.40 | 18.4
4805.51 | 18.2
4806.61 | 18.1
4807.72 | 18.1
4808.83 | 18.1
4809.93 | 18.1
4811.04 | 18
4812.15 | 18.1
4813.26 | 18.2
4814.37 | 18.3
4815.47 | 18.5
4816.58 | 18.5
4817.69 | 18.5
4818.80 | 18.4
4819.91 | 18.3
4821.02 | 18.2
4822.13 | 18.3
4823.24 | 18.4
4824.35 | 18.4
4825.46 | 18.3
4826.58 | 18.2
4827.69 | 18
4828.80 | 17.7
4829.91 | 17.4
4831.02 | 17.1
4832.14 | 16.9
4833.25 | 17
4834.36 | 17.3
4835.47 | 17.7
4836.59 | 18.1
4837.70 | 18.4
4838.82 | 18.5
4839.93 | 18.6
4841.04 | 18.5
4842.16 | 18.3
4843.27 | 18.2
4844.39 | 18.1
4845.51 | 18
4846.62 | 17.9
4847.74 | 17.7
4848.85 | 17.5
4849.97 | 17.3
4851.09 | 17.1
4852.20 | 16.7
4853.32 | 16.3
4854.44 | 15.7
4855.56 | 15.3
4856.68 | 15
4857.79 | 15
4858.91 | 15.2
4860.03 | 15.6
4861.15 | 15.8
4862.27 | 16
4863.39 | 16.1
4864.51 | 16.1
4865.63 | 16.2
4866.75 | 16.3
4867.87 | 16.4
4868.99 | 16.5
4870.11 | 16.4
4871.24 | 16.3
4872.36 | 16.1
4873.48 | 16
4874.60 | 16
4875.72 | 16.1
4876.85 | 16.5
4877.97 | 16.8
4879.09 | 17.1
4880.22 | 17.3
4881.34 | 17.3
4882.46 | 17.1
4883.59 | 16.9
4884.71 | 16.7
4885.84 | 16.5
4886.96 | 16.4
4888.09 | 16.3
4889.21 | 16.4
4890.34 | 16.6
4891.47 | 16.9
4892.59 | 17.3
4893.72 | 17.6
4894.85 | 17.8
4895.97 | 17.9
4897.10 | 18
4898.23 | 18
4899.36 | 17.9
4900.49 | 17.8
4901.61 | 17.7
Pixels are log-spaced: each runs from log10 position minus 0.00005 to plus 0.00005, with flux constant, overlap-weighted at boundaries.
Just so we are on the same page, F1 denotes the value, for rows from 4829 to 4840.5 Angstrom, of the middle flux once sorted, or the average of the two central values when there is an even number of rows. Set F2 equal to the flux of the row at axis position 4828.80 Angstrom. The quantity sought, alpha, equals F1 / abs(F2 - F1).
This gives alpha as 117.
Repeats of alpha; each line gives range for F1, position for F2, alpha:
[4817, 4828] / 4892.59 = 18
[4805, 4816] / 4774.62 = 60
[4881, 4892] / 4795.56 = 11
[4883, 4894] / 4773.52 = 12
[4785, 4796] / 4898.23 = 25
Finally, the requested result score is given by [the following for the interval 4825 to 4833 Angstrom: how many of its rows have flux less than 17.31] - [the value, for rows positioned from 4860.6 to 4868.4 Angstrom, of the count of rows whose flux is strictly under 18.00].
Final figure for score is -5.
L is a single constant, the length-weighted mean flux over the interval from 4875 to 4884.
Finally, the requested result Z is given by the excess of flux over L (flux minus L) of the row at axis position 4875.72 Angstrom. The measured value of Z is -0.77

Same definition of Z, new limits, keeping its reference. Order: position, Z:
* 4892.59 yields 0.43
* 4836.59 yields 1.23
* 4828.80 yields 0.83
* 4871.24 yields -0.57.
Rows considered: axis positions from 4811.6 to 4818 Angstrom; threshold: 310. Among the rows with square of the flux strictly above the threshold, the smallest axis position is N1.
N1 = 4812.15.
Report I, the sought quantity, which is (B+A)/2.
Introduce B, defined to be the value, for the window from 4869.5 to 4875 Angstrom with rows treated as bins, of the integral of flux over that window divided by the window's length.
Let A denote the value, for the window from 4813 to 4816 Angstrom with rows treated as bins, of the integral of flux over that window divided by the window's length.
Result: 17.3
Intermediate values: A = 18.4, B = 16.2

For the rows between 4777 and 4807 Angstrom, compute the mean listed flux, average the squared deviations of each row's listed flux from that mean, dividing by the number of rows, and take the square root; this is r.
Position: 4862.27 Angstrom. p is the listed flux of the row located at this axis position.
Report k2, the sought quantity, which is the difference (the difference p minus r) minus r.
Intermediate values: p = 16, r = 0.61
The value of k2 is 14.8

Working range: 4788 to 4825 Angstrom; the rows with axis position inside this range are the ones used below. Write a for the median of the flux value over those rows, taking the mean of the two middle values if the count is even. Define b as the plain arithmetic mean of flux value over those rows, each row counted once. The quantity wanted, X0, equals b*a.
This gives 330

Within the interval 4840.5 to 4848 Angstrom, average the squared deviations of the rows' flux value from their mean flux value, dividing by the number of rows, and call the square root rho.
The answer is 0.24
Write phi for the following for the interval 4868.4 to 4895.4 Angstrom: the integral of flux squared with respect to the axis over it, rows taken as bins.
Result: 7539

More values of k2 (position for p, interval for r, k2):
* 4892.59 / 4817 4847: 16.3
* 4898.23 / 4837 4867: 15.6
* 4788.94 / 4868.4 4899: 15.7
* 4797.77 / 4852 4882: 17.1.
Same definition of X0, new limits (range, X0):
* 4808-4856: 322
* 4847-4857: 276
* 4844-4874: 267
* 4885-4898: 288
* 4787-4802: 318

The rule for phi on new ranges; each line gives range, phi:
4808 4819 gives 3670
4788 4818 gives 9809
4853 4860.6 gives 1807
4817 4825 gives 2697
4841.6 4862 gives 5713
